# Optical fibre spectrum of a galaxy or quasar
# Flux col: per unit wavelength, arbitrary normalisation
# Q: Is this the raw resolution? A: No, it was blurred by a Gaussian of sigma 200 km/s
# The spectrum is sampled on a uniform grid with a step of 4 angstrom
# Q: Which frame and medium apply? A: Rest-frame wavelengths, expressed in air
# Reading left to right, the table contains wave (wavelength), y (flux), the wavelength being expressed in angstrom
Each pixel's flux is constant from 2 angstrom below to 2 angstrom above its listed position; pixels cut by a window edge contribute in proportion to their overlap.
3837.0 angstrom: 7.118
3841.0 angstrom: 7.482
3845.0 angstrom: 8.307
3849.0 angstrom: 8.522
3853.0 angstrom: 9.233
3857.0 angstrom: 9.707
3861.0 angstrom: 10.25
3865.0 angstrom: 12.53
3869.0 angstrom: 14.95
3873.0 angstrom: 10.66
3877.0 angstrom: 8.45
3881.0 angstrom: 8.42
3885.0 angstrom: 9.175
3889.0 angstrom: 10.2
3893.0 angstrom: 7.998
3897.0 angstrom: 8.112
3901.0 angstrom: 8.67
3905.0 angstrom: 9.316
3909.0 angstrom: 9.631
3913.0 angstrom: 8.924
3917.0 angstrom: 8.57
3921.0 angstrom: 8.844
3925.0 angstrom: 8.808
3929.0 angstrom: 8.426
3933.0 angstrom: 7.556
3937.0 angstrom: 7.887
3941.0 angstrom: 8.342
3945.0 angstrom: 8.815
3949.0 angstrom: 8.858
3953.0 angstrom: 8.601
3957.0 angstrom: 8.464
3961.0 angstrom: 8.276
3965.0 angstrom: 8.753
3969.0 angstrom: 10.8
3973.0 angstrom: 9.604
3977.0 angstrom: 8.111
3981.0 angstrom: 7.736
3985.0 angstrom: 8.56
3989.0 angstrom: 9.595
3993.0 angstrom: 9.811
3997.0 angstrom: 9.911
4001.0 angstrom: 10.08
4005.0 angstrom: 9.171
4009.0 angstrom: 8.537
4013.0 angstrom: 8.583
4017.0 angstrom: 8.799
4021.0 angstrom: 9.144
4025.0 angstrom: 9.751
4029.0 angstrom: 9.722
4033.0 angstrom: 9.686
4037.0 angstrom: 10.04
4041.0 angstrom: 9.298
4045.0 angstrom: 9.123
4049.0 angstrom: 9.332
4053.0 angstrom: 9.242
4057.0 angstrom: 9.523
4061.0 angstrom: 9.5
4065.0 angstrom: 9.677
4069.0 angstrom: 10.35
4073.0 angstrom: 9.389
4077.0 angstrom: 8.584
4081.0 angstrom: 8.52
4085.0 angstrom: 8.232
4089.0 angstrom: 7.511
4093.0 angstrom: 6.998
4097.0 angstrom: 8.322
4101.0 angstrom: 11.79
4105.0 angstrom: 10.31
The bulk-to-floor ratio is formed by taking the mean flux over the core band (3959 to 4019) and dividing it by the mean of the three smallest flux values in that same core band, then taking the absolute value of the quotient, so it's 1.13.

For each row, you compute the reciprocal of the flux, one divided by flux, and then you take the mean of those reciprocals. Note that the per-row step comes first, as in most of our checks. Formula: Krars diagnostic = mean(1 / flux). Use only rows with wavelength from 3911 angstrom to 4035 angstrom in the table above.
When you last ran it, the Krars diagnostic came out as 0.113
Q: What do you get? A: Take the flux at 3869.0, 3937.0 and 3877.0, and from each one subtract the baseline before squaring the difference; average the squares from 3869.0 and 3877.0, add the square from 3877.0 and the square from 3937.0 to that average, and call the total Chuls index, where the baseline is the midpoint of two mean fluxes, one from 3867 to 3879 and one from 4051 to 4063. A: 22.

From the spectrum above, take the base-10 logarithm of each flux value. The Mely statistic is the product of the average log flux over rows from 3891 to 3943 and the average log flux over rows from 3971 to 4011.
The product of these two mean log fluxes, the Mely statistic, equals 0.89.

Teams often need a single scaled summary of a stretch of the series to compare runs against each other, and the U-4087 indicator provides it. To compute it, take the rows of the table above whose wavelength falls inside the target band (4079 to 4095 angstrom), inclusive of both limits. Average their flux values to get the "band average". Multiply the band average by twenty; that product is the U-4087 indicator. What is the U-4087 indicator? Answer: 156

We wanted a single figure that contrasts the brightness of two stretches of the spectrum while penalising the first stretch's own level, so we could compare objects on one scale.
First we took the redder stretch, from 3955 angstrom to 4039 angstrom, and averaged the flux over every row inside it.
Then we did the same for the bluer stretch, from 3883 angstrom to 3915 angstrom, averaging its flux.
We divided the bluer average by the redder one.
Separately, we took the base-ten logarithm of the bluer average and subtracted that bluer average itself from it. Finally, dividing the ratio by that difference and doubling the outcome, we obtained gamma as -0.243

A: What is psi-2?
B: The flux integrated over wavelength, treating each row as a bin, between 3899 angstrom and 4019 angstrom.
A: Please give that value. 1064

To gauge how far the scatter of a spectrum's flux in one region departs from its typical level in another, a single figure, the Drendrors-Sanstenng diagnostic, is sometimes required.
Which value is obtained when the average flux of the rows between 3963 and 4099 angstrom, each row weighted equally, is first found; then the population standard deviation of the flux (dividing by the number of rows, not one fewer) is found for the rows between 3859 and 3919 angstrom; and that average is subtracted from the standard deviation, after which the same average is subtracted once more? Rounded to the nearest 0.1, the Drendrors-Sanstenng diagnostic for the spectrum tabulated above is -16.4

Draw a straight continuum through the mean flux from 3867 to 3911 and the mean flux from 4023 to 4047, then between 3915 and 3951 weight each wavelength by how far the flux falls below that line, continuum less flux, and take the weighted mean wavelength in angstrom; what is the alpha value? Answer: 3933.2 angstrom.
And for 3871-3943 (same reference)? 3916.6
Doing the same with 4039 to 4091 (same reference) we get 4077.1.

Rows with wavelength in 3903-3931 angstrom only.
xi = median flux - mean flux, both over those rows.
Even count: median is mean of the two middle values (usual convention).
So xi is -0.09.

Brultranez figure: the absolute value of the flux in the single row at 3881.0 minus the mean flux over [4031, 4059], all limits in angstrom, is 1.0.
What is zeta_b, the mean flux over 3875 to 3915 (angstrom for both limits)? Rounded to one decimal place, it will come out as 8.9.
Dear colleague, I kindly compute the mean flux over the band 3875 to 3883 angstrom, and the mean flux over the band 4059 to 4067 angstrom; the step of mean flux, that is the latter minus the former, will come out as 1.2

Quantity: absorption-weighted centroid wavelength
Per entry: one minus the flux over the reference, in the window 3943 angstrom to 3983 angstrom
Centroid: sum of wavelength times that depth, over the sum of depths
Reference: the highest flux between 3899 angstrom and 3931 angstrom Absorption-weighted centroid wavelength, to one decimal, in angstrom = 3963.6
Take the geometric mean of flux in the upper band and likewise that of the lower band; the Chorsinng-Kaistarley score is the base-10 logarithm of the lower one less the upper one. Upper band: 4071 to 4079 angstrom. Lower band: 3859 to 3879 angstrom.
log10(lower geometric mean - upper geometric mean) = 0.3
